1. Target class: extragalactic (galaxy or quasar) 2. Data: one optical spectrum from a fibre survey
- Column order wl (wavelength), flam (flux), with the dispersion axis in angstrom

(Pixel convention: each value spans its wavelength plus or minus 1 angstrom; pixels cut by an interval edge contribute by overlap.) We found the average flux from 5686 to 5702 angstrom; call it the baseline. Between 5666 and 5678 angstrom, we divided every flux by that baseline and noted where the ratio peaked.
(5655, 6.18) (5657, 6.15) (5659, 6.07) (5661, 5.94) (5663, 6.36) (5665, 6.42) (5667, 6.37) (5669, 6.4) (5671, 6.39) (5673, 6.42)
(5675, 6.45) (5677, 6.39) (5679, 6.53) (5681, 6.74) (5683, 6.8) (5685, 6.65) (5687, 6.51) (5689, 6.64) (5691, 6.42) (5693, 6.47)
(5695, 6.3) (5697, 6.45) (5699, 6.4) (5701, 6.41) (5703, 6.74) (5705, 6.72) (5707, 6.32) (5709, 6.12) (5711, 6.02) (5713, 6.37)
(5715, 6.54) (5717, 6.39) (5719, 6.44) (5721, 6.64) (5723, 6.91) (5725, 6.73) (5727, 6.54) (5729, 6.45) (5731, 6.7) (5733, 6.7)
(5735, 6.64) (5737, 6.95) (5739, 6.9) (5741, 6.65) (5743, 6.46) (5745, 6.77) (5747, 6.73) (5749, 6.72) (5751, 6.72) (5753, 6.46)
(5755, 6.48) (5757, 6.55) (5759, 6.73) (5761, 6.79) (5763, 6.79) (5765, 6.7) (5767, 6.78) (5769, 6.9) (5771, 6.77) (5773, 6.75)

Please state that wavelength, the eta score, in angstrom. 5675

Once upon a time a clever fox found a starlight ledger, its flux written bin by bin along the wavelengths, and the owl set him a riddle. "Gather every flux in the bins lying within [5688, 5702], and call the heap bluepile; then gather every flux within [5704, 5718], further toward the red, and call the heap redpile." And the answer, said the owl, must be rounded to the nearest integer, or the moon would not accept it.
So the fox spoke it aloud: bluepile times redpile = 2006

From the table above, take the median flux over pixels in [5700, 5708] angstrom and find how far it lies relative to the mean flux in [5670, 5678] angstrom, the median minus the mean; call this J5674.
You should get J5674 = 0.15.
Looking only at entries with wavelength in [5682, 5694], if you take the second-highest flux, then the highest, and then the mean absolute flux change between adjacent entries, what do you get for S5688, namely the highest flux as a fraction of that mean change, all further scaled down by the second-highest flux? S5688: 7.4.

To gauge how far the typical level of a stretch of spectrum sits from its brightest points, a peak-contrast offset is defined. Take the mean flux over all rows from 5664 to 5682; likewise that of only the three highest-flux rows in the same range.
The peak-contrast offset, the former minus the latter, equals -0.117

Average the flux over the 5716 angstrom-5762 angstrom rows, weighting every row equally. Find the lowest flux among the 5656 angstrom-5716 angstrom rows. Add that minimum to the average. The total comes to 12.59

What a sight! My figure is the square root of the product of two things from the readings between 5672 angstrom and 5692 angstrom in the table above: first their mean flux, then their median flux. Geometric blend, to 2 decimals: 6.54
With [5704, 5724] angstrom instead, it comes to 6.43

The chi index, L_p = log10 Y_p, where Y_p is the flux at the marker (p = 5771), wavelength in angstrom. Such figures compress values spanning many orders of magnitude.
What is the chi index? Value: 0.831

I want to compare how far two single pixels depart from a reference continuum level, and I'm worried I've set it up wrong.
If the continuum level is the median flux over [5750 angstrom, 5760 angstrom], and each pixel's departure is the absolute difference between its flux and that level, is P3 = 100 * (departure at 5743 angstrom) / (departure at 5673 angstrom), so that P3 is 69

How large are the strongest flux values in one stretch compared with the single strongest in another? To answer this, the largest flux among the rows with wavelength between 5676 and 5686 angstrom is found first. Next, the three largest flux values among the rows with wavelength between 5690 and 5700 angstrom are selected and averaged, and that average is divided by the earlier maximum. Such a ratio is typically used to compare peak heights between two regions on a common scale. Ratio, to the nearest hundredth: 0.95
